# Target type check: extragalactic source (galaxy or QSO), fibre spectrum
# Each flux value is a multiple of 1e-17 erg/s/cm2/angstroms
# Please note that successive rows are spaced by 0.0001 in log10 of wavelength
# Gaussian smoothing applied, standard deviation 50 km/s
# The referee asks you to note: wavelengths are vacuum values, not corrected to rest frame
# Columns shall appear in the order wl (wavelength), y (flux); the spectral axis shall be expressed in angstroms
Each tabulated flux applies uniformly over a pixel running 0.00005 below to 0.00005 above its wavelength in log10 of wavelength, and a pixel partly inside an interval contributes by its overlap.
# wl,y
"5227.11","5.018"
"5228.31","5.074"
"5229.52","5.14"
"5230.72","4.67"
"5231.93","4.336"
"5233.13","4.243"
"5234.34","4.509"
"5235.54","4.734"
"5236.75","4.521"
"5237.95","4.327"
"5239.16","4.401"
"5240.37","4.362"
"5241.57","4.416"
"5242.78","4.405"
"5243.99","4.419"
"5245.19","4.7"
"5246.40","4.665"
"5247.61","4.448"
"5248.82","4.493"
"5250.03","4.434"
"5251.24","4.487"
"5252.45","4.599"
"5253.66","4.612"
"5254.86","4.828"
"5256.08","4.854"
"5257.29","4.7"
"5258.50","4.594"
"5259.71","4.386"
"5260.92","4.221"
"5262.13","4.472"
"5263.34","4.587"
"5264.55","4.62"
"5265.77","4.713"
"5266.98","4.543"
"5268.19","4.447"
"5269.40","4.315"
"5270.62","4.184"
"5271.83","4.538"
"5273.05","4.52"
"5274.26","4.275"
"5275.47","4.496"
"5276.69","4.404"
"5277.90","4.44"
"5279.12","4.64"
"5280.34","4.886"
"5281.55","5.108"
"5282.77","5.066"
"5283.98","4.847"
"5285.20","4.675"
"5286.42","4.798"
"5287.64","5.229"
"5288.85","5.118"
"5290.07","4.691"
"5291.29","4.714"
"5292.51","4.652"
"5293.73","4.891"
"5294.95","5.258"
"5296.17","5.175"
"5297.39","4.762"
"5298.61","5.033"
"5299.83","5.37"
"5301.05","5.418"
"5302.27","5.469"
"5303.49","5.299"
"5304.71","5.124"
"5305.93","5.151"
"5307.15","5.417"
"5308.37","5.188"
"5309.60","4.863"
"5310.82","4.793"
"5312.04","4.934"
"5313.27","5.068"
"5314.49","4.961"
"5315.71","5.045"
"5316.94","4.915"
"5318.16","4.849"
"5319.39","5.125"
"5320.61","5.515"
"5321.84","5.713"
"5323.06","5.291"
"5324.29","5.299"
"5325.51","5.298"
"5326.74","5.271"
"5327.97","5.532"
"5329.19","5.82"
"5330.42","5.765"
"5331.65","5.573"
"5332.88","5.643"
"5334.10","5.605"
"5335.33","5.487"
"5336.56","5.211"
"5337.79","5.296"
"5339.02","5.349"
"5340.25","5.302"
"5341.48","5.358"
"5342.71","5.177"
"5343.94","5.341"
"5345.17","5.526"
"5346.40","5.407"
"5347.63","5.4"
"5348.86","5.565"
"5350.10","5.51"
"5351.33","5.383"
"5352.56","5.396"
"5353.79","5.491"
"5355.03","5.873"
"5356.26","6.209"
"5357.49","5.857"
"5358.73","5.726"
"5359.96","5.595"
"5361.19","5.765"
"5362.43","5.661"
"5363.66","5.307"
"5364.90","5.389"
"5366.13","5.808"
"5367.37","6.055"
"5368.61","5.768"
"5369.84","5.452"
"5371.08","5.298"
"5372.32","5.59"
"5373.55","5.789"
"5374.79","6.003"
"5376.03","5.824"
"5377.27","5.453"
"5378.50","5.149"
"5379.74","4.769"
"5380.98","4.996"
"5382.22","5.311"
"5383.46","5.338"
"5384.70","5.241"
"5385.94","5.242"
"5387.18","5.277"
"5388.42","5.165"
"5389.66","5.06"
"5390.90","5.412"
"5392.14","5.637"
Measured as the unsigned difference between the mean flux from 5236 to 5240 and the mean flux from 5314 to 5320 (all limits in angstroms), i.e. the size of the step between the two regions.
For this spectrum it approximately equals 0.56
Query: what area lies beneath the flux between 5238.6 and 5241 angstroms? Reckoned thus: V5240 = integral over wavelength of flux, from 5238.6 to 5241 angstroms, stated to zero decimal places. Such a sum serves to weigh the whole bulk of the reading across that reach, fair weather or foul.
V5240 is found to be 11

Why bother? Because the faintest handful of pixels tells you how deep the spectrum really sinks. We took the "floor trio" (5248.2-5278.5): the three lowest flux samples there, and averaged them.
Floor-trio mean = 4.2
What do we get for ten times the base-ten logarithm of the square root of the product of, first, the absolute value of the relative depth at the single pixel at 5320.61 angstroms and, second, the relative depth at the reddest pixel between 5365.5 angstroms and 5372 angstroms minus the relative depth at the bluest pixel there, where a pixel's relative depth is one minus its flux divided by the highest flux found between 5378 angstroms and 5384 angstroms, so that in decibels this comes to -12.5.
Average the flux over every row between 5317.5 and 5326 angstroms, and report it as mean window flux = 5.30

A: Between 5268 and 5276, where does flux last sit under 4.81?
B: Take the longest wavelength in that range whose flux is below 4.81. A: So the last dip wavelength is 5275.47 angstroms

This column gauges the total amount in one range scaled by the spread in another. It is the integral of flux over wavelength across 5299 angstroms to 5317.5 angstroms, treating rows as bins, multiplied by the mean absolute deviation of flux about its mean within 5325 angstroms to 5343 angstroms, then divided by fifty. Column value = 0.33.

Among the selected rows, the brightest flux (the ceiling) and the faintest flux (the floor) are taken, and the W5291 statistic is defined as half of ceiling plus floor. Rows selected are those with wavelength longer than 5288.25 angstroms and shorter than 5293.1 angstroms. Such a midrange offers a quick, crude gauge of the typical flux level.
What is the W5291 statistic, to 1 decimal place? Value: 4.9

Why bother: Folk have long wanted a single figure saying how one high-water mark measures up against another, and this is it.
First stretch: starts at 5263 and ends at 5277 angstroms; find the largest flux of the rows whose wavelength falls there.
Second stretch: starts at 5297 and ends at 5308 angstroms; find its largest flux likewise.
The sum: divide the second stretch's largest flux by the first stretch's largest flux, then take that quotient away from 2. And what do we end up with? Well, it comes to 0.840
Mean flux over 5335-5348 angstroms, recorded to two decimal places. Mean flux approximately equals 5.35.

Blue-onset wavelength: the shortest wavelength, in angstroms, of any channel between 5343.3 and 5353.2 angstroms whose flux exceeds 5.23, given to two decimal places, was 5343.94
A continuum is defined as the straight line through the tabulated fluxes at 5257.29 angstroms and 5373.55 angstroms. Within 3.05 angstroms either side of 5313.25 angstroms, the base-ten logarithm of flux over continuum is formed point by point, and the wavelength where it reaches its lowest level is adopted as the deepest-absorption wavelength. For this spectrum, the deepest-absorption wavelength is 5310.82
